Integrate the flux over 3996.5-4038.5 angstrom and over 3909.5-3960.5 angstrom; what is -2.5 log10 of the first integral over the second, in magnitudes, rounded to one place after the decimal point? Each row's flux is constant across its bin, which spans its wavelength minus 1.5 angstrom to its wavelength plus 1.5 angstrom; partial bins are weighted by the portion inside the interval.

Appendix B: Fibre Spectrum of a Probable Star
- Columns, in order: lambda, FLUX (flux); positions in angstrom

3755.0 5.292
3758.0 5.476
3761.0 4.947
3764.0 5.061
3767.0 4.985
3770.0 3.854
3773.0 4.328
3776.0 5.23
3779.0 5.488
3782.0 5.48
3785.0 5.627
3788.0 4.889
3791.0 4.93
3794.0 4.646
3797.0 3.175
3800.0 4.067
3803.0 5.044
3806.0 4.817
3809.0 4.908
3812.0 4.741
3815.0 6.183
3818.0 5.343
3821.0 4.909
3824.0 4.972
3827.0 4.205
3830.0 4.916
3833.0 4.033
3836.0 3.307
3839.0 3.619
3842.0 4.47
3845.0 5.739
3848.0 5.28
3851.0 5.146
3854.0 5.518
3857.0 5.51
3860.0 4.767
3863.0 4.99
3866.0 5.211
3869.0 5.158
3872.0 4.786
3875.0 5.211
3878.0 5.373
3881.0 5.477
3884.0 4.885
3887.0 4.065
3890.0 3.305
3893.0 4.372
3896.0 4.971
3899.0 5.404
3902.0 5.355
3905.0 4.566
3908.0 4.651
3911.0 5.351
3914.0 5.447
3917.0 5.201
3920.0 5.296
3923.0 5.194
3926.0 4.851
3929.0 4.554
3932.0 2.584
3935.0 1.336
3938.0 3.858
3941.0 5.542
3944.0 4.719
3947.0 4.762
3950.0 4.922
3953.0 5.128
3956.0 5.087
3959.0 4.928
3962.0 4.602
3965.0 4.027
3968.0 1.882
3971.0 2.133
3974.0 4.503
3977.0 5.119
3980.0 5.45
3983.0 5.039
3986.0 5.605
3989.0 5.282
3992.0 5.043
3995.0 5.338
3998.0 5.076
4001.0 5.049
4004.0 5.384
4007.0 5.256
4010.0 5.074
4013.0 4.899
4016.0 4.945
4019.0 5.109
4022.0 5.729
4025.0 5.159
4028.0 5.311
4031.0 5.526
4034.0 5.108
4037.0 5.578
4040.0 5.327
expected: 0.1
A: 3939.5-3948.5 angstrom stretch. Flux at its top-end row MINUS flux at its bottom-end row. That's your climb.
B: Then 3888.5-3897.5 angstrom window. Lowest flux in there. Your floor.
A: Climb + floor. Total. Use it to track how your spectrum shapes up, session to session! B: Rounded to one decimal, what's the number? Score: 2.5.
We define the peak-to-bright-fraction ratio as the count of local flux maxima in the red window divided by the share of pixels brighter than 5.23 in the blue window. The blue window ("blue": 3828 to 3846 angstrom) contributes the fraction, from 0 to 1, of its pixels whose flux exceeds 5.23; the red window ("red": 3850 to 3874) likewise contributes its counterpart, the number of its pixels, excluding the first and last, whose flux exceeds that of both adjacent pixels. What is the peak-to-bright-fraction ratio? 12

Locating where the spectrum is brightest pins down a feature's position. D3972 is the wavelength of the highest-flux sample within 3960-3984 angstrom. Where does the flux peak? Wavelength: 3980.0 angstrom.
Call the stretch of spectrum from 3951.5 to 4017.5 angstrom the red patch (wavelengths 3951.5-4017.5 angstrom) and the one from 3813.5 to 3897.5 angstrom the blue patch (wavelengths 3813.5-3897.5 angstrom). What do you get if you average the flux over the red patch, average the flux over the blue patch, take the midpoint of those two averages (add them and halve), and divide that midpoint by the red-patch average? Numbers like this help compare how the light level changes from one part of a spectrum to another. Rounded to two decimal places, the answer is 1.01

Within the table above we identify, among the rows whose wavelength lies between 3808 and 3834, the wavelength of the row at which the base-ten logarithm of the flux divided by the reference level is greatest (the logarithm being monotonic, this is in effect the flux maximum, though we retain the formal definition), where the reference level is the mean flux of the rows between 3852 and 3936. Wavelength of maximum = 3815.0 angstrom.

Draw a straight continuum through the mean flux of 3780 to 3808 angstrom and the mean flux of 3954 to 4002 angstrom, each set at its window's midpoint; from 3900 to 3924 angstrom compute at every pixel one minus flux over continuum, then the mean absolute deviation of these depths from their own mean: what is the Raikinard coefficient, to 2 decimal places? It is 0.06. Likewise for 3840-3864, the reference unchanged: 0.07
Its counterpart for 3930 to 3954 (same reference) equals 0.24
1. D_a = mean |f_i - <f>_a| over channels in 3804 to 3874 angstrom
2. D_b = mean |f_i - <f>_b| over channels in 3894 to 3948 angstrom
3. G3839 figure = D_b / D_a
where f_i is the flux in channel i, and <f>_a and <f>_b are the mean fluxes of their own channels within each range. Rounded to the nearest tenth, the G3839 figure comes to 1.5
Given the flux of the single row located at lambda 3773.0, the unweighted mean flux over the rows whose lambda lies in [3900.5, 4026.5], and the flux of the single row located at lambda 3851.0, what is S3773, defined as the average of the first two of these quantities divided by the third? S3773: 0.88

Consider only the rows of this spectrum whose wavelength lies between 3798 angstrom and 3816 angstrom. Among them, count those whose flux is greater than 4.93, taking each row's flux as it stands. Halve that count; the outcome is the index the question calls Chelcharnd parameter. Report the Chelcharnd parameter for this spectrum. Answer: 1.00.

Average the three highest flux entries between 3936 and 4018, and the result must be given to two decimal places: 5.53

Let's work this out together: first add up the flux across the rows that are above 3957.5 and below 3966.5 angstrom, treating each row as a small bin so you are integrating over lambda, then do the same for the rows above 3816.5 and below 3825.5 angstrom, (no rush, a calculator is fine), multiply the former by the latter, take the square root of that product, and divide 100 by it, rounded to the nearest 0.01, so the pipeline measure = 2.32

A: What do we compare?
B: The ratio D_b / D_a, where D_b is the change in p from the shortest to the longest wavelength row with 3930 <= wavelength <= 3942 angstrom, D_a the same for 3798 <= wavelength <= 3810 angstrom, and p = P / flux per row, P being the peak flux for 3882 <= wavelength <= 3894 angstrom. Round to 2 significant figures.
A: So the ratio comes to 4.9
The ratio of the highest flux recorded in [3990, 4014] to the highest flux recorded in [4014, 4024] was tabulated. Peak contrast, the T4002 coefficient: 0.94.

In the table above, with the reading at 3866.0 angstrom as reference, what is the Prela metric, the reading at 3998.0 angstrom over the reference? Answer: 0.97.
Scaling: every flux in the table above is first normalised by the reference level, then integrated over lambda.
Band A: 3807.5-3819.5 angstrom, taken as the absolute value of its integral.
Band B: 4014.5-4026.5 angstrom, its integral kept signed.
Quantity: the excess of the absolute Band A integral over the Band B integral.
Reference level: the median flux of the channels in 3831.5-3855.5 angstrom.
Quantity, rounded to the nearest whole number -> 0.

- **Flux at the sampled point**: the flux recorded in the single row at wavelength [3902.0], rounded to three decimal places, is 5.355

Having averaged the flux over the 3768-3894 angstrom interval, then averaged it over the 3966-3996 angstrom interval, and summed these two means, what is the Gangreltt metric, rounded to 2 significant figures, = 9.3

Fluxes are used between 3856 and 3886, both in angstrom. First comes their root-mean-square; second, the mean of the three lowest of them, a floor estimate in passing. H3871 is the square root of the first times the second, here 5.0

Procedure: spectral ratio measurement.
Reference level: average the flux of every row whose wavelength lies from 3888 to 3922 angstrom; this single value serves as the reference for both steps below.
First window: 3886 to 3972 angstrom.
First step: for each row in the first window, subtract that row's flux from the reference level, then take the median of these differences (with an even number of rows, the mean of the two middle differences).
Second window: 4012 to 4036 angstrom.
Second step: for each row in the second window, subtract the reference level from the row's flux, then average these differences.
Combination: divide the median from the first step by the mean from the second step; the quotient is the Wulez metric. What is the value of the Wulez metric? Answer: 0.4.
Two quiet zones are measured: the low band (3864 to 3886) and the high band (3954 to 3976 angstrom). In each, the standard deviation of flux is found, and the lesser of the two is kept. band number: 0.2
